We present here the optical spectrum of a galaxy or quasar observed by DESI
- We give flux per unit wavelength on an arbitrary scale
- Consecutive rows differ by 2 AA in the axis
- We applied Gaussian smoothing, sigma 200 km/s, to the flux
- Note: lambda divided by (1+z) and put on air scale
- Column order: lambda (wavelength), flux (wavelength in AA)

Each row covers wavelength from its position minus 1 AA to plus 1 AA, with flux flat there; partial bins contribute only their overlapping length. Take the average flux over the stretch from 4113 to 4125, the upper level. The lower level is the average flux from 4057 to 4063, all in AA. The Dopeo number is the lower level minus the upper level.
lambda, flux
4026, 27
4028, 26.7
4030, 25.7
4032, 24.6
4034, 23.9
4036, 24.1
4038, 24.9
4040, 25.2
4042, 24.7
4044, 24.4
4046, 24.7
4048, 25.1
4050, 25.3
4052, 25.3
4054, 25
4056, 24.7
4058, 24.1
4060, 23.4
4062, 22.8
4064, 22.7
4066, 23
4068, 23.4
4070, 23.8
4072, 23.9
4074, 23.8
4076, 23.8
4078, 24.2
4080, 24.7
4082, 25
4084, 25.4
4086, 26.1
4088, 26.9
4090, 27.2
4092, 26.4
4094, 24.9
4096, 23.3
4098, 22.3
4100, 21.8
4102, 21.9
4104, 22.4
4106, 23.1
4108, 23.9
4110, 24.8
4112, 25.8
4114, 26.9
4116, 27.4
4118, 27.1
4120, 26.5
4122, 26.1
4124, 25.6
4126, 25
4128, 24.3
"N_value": -3.2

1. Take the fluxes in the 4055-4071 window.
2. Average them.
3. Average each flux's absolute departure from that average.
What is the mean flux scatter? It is 0.53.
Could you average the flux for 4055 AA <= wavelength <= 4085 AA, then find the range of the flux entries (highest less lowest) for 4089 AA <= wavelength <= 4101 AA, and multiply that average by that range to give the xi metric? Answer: 129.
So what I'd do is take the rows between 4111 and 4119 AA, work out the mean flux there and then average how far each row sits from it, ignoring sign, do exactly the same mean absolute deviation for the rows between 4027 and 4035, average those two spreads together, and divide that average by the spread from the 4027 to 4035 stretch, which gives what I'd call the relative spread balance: 0.76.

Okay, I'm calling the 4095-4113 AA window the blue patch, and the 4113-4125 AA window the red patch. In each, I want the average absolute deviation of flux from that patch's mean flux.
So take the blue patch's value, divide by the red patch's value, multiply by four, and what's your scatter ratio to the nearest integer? 8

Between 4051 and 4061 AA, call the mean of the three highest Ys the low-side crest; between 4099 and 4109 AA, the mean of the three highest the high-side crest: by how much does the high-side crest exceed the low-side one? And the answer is -1.9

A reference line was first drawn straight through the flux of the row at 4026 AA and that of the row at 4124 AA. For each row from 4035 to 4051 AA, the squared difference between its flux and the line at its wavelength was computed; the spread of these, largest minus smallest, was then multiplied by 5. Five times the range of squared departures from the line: 29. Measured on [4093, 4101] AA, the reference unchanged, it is 79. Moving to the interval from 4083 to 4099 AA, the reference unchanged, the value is 67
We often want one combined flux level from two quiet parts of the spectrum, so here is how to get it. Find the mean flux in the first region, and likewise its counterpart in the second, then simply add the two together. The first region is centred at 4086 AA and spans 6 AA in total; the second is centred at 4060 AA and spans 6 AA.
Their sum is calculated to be 50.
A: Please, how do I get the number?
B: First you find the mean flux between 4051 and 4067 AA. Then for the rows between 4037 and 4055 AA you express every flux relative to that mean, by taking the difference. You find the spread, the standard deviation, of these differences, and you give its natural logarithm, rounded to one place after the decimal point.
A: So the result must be -1.2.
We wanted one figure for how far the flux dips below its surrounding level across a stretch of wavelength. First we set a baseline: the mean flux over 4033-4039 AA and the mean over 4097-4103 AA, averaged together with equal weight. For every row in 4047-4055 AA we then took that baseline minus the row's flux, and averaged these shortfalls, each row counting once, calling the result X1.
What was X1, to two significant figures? -2.0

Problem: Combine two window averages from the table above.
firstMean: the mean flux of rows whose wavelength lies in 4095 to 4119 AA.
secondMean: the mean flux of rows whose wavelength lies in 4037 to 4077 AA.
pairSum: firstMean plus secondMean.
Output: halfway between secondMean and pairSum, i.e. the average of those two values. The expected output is 36.3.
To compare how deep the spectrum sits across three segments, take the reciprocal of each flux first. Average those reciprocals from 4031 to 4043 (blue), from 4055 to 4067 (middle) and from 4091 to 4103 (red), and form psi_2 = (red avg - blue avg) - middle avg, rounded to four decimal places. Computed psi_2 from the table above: -0.0405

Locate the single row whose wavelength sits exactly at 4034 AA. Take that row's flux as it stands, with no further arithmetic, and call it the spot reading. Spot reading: 23.9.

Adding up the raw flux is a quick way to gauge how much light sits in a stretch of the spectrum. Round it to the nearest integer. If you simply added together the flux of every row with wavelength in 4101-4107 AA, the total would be 67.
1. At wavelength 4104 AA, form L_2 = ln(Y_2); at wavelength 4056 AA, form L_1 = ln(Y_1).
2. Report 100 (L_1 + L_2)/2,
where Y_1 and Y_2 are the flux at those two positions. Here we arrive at 316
